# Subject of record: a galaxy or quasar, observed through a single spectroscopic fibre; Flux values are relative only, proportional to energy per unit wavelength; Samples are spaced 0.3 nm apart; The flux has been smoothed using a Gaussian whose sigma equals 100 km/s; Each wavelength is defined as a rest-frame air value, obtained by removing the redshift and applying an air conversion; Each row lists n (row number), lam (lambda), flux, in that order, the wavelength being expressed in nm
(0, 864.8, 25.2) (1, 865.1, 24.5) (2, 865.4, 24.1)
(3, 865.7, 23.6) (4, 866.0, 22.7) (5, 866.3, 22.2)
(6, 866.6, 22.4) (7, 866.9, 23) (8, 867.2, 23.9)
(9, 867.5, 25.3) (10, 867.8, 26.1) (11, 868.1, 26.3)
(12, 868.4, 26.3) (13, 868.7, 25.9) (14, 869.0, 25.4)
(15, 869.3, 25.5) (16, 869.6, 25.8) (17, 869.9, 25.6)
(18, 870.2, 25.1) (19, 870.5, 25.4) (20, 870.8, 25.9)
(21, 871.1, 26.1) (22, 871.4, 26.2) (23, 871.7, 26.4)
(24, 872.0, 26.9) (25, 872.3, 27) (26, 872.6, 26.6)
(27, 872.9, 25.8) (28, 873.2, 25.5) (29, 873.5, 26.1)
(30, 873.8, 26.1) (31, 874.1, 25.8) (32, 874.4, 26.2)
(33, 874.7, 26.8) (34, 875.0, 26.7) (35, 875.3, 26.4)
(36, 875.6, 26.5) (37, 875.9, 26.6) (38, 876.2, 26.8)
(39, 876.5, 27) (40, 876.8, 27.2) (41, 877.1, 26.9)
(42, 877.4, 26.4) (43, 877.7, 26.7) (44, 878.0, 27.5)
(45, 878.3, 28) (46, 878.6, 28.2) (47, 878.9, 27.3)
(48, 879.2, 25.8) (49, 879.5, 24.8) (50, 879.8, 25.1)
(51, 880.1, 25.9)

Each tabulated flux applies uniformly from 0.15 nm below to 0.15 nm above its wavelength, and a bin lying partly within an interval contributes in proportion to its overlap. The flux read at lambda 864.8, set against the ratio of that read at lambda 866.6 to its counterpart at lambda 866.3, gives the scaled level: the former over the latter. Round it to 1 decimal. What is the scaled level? 25.0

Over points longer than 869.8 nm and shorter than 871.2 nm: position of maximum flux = 871.1 nm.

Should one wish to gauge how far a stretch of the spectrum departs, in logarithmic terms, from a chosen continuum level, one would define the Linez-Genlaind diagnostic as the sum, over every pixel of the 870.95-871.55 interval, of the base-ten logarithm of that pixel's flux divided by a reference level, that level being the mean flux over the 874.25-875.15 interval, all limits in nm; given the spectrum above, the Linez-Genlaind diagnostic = -0.014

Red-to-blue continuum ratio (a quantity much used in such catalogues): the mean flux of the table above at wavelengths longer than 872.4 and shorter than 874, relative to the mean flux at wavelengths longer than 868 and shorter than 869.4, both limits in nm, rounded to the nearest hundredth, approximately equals 1.01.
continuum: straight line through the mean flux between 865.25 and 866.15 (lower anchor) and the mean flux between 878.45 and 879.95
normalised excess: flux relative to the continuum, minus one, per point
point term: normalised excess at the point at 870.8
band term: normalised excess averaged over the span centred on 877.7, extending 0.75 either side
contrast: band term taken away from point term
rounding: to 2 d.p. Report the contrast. 0.01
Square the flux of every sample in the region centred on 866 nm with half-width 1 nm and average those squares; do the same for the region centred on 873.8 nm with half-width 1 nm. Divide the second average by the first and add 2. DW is 3.26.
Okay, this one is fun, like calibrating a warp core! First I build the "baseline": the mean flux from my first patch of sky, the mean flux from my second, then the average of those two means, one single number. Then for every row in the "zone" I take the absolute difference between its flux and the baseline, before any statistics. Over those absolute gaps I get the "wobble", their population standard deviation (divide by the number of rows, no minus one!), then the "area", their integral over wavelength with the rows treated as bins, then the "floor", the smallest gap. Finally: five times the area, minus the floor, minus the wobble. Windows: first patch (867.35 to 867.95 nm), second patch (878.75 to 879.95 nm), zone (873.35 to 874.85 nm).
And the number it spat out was 3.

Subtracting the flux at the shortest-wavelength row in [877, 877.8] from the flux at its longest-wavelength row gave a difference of -0.20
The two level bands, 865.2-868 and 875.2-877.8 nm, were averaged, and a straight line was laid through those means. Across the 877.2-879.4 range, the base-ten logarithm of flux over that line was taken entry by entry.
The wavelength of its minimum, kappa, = 879.2 nm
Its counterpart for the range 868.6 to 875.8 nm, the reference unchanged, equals 873.2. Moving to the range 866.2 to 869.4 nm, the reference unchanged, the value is 866.3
